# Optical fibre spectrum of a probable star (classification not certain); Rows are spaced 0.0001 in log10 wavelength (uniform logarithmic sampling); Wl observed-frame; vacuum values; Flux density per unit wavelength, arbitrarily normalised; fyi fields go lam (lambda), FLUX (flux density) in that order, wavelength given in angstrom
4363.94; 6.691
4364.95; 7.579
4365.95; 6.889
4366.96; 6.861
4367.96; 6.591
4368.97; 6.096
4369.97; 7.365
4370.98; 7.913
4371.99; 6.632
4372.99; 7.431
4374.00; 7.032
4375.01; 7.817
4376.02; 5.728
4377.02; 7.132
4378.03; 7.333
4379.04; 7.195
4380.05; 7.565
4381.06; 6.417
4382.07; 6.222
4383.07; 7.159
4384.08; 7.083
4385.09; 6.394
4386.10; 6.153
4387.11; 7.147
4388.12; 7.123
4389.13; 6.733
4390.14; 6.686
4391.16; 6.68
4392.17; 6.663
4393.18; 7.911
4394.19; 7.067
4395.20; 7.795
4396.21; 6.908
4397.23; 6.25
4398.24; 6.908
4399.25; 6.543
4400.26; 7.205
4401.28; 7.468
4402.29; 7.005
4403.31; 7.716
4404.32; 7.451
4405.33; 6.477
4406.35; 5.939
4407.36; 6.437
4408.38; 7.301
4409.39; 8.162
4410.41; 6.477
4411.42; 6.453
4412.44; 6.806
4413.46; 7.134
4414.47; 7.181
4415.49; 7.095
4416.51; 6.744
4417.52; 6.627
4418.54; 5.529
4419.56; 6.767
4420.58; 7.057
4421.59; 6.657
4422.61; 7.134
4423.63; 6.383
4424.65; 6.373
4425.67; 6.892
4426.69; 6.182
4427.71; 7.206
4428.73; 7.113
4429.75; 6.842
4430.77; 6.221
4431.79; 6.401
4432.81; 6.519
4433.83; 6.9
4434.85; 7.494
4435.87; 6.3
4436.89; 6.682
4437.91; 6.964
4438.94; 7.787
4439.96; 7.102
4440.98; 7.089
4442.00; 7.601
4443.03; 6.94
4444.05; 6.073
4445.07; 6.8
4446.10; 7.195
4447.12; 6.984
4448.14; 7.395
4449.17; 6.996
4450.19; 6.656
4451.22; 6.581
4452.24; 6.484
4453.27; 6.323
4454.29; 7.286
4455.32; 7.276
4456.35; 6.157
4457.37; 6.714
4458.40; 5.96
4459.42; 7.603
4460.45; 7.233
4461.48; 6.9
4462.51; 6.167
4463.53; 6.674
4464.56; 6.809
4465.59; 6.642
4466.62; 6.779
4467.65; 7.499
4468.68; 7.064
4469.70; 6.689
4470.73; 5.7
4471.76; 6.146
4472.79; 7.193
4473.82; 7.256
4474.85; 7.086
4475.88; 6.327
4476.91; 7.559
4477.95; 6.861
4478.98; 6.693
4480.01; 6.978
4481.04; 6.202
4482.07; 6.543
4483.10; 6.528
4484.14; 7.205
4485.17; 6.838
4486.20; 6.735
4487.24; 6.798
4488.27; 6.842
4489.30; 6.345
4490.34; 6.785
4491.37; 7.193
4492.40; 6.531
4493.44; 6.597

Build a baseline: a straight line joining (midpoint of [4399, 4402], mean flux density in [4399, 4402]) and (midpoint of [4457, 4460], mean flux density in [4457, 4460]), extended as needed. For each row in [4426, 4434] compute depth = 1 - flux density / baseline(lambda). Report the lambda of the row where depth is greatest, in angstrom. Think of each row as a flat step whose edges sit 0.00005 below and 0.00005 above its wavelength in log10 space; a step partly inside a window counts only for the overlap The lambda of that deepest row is 4426.69 angstrom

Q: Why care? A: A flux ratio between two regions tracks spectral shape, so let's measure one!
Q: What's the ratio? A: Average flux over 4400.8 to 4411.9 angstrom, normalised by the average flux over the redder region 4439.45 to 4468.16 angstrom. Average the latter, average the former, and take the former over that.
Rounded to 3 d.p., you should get 1.020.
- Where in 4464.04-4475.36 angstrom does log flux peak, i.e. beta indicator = 4467.65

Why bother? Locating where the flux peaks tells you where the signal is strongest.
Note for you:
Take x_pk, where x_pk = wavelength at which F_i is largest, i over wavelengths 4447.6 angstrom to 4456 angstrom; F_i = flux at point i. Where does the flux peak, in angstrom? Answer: 4448.14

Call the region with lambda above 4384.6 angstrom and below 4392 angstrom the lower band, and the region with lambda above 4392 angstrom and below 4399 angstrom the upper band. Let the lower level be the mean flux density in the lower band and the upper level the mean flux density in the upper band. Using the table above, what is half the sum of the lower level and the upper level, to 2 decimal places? 6.89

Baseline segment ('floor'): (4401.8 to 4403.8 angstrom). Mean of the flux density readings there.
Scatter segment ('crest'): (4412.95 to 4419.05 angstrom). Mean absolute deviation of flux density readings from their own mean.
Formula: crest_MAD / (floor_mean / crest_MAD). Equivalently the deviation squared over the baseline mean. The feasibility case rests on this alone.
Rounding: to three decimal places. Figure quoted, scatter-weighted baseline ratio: 0.025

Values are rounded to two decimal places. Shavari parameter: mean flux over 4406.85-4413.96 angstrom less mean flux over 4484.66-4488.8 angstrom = 0.16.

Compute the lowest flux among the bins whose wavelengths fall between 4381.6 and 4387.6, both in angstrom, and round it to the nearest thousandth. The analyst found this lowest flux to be 6.153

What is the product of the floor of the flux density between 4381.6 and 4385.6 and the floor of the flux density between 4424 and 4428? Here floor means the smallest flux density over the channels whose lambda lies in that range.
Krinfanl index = 38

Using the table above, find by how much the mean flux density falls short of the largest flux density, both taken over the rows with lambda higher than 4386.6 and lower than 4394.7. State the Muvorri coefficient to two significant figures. 0.91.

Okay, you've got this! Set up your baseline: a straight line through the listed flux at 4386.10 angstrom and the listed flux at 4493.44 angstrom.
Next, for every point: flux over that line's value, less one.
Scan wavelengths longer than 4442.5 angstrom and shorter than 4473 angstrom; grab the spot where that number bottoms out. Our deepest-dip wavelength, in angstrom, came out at 4470.73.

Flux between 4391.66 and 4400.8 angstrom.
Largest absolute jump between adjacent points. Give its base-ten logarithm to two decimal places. 0.10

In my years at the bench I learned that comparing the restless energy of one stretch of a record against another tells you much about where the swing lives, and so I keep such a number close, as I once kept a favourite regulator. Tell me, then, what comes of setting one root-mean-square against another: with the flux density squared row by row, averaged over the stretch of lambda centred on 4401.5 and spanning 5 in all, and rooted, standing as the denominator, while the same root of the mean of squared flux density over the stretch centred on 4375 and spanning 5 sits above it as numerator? 0.98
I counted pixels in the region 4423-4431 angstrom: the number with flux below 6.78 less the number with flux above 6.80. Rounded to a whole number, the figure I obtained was 0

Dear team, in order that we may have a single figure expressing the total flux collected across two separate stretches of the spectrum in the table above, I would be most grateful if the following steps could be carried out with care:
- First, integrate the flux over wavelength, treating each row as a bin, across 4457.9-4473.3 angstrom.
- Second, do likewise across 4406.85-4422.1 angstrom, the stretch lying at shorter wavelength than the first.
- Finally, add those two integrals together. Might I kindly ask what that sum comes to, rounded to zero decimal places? 208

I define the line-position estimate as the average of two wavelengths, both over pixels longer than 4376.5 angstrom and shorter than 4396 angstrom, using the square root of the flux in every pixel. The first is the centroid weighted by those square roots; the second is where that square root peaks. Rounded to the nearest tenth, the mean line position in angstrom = 4389.7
